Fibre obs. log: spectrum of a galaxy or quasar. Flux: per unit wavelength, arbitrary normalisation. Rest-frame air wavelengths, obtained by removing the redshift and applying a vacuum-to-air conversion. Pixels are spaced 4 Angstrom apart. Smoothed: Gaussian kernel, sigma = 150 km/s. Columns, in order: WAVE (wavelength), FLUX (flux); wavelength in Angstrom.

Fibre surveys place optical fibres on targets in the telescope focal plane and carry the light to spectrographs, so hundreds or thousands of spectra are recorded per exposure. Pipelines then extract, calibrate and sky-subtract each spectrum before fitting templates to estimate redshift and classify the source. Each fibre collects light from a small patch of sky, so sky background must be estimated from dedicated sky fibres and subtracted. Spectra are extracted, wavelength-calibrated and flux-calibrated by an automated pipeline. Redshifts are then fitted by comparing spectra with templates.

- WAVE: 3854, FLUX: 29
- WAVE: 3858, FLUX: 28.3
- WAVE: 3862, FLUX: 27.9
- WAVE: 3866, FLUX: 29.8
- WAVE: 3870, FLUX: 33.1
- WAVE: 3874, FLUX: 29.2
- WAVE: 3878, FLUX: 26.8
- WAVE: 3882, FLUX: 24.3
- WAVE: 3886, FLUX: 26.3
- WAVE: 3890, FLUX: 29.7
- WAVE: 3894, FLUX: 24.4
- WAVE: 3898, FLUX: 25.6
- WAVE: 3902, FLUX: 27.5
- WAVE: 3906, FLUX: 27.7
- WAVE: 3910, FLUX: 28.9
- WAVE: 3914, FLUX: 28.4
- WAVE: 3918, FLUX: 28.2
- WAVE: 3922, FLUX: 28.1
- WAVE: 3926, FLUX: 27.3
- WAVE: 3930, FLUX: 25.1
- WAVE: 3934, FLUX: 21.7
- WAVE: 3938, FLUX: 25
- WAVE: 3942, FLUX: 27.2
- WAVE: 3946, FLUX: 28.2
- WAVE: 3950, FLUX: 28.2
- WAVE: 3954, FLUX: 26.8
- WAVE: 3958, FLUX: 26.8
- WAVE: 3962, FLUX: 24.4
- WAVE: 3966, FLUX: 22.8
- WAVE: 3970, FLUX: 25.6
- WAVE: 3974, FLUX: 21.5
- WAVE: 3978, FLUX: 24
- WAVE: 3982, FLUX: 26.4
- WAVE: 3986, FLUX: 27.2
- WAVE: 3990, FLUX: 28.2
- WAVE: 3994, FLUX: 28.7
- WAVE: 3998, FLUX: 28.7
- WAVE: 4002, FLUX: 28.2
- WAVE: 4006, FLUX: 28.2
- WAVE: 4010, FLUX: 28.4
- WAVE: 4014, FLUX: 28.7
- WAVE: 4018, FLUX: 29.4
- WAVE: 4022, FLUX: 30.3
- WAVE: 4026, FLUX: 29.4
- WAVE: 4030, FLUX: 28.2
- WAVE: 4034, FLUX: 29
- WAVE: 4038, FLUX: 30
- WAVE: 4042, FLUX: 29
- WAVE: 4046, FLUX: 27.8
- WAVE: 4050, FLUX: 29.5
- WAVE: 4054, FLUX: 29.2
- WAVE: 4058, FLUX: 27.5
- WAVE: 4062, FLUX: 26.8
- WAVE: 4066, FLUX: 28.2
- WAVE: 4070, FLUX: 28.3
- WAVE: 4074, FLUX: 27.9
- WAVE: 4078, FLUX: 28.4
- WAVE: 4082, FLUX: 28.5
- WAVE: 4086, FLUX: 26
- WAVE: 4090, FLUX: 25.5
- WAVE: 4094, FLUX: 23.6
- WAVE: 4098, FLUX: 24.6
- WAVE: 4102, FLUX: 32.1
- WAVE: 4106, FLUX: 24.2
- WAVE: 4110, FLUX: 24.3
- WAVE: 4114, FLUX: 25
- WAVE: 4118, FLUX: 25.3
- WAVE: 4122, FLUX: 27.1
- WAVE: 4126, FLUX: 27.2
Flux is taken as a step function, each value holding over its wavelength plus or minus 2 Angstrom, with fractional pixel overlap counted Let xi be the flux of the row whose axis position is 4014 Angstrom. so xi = 28.7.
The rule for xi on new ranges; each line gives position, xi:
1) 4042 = 29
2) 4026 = 29.4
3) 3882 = 24.3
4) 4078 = 28.4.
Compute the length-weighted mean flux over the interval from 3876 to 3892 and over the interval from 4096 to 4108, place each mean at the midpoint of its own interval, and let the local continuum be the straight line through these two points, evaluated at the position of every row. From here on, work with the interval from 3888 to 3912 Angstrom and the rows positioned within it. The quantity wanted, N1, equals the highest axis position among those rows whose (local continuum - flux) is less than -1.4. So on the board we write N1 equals 3910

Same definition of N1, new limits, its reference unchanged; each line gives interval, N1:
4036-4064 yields 4054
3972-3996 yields 3994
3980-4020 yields 4018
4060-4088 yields 4082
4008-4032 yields 4026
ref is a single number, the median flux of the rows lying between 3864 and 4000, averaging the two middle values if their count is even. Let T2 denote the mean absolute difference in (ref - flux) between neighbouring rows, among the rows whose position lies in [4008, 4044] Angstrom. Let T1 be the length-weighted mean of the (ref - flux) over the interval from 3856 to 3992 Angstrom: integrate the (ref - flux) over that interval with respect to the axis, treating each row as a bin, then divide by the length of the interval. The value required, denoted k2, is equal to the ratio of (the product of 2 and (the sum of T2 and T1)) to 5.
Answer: 0.5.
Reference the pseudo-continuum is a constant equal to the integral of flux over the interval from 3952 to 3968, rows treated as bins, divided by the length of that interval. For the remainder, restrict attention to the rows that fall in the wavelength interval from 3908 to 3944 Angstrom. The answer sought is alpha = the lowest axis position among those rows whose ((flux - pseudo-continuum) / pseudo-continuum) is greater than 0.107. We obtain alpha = 3910 Angstrom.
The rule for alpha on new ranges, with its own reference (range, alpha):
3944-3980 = 3946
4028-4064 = 4030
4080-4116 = 4082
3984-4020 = 3990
